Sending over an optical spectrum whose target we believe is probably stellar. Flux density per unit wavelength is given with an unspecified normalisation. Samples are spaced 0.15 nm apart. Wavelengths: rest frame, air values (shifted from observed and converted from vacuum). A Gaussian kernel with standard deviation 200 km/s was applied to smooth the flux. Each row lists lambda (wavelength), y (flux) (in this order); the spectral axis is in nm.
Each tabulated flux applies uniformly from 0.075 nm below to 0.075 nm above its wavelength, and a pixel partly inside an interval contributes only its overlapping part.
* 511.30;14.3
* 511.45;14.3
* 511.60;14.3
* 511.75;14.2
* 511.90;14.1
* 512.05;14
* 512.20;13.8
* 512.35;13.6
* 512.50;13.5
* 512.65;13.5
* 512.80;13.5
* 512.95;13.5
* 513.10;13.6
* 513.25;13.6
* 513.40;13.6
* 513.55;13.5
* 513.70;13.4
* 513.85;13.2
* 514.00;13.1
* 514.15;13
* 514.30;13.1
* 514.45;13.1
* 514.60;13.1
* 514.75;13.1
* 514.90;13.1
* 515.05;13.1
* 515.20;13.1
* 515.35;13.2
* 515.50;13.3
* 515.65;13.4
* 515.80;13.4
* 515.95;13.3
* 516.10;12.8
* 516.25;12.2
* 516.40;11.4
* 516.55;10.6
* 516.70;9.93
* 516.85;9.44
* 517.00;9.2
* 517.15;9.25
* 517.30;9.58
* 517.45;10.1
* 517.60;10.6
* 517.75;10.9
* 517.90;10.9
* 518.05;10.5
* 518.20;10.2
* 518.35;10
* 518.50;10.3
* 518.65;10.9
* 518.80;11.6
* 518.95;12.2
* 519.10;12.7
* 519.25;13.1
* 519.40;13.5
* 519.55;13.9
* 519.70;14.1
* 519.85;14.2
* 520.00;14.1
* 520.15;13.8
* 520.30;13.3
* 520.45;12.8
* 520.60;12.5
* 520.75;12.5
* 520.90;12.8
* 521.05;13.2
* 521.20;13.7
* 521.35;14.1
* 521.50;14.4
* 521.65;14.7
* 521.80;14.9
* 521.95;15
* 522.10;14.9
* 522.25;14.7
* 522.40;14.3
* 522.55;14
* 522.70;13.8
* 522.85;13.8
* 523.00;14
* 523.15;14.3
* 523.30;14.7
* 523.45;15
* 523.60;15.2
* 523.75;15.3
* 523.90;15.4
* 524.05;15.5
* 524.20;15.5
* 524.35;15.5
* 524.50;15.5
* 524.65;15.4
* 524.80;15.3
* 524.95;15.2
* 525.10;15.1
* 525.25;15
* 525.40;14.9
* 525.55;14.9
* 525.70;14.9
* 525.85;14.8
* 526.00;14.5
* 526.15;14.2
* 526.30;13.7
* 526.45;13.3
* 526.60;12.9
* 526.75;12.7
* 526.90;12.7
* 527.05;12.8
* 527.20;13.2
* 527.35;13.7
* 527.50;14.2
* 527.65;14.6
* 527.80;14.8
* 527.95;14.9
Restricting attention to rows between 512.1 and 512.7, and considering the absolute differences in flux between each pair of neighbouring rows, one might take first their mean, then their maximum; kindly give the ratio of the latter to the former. 2.00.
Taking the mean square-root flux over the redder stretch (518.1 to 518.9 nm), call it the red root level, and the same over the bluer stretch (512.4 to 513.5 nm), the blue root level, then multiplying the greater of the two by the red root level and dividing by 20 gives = 0.60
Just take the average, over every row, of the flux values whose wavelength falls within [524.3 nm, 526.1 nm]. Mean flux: 15.1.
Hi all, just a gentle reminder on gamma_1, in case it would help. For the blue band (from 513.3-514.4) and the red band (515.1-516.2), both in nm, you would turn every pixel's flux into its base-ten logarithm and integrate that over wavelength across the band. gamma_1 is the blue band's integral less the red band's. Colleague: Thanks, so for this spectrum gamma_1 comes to 0.00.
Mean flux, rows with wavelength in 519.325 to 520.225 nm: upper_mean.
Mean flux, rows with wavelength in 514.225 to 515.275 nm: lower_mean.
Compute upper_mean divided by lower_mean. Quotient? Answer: 1.06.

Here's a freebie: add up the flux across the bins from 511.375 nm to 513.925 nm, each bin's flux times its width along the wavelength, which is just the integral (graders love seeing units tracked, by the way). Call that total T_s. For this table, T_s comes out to 35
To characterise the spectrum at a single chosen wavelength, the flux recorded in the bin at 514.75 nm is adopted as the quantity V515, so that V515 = 13.1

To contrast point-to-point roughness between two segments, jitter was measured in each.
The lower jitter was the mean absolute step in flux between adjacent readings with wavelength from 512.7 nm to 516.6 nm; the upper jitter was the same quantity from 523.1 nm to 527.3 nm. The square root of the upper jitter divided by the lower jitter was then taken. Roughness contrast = 1.0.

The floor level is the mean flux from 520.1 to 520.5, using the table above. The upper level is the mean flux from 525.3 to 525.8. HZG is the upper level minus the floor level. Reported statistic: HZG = 1.60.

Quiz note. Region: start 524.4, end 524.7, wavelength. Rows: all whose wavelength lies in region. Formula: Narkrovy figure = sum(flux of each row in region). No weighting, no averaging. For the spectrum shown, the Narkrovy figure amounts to 31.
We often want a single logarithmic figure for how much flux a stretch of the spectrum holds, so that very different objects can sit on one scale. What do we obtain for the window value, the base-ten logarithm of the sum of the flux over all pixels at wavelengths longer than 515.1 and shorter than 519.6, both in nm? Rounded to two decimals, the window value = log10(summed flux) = 2.54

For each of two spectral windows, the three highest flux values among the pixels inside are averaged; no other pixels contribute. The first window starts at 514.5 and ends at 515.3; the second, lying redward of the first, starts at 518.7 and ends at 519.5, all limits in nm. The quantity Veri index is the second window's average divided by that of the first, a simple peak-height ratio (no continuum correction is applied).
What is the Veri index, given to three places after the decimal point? 1.000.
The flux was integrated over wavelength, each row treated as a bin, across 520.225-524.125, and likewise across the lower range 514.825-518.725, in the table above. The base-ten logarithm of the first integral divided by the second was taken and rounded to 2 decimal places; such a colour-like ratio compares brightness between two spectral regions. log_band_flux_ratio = 0.10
